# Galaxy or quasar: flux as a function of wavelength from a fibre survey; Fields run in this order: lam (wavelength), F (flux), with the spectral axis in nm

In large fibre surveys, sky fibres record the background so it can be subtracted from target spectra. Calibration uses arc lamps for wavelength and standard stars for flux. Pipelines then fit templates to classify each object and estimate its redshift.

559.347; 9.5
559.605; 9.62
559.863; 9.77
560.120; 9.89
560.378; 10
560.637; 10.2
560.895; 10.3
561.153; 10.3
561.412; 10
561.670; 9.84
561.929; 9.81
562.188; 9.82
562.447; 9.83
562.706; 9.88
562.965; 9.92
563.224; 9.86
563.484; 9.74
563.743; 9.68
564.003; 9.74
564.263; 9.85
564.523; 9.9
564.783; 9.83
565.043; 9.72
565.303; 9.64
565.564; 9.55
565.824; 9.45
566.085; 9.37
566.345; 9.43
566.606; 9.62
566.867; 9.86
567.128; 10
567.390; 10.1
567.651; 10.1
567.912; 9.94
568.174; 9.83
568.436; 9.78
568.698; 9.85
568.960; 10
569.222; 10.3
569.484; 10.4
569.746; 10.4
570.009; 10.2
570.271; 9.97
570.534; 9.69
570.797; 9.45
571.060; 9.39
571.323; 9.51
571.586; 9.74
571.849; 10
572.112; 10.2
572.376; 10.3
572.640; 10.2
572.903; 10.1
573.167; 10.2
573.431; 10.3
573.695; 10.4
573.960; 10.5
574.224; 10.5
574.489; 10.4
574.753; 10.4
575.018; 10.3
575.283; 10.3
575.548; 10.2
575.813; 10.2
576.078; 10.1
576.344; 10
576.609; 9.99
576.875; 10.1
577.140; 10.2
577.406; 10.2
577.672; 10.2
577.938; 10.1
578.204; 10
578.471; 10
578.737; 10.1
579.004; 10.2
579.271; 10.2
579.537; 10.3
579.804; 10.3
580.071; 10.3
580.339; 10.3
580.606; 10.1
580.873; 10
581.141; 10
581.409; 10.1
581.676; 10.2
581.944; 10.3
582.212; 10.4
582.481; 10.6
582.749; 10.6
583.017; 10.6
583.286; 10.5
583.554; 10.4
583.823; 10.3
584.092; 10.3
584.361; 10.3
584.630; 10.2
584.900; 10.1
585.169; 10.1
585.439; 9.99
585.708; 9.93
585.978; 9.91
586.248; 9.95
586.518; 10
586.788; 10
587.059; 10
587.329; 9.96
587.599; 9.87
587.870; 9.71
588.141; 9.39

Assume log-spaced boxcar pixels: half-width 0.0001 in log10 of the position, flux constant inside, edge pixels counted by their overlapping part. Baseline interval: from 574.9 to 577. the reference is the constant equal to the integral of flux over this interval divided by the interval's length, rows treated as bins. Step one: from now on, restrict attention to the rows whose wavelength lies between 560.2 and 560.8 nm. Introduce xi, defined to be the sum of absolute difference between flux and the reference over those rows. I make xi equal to 0.20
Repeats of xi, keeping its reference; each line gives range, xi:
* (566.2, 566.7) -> 1.24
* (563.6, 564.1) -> 0.87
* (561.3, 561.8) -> 0.45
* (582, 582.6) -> 0.71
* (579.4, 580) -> 0.31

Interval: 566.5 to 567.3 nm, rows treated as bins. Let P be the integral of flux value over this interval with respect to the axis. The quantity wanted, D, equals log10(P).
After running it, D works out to 0.90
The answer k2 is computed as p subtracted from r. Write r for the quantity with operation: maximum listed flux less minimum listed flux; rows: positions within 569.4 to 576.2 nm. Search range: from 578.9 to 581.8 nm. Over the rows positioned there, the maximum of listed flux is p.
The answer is -9.2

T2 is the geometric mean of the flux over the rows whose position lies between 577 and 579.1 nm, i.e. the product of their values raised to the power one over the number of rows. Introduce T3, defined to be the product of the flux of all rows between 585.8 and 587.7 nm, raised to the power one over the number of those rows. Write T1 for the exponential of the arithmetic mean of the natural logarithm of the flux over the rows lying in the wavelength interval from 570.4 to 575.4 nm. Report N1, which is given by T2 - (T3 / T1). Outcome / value 9.14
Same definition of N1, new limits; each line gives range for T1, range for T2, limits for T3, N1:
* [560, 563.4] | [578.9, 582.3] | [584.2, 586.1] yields 9.20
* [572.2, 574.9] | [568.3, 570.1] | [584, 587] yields 9.16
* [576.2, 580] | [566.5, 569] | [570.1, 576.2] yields 8.91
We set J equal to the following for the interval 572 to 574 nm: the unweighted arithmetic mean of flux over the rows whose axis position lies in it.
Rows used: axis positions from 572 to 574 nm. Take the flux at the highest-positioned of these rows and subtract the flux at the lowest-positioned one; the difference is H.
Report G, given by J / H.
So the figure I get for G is 34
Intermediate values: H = 0.30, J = 10.3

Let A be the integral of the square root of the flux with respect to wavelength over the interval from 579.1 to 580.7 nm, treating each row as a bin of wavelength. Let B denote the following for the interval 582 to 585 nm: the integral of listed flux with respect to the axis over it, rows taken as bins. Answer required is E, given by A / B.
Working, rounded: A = 5.1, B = 31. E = 0.16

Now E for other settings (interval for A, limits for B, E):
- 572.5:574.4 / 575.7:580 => 0.14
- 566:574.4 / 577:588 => 0.24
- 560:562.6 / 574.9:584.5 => 0.08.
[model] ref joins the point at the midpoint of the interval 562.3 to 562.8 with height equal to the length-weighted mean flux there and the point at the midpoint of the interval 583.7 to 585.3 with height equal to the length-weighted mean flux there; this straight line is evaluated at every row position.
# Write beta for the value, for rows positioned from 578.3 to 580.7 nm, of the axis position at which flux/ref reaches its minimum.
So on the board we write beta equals 578.471 nm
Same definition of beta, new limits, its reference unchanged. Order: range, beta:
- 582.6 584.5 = 584.361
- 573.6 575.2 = 575.018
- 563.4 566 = 565.824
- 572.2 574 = 572.903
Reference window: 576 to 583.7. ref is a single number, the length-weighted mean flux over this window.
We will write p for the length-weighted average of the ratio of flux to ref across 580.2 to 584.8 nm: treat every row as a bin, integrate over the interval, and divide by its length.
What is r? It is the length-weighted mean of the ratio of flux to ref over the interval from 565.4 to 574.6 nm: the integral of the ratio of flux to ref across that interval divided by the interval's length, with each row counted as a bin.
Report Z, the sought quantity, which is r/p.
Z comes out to 0.97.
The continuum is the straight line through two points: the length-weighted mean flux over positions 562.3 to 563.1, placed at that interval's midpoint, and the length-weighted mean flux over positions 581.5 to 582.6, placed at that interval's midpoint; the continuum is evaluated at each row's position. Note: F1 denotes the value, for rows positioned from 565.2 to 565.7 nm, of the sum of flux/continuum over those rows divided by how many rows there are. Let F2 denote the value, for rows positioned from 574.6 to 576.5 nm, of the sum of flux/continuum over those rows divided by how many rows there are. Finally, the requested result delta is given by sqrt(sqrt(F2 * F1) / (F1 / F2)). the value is 1.01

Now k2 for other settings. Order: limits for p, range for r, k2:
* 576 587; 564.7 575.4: -9.5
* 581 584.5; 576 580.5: -10.3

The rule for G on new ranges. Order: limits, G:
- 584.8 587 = -100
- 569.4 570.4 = -24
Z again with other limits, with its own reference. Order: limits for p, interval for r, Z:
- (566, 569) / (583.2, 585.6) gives 1.04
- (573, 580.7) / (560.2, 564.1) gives 0.97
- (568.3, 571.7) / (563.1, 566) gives 0.98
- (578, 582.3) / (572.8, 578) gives 1.01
